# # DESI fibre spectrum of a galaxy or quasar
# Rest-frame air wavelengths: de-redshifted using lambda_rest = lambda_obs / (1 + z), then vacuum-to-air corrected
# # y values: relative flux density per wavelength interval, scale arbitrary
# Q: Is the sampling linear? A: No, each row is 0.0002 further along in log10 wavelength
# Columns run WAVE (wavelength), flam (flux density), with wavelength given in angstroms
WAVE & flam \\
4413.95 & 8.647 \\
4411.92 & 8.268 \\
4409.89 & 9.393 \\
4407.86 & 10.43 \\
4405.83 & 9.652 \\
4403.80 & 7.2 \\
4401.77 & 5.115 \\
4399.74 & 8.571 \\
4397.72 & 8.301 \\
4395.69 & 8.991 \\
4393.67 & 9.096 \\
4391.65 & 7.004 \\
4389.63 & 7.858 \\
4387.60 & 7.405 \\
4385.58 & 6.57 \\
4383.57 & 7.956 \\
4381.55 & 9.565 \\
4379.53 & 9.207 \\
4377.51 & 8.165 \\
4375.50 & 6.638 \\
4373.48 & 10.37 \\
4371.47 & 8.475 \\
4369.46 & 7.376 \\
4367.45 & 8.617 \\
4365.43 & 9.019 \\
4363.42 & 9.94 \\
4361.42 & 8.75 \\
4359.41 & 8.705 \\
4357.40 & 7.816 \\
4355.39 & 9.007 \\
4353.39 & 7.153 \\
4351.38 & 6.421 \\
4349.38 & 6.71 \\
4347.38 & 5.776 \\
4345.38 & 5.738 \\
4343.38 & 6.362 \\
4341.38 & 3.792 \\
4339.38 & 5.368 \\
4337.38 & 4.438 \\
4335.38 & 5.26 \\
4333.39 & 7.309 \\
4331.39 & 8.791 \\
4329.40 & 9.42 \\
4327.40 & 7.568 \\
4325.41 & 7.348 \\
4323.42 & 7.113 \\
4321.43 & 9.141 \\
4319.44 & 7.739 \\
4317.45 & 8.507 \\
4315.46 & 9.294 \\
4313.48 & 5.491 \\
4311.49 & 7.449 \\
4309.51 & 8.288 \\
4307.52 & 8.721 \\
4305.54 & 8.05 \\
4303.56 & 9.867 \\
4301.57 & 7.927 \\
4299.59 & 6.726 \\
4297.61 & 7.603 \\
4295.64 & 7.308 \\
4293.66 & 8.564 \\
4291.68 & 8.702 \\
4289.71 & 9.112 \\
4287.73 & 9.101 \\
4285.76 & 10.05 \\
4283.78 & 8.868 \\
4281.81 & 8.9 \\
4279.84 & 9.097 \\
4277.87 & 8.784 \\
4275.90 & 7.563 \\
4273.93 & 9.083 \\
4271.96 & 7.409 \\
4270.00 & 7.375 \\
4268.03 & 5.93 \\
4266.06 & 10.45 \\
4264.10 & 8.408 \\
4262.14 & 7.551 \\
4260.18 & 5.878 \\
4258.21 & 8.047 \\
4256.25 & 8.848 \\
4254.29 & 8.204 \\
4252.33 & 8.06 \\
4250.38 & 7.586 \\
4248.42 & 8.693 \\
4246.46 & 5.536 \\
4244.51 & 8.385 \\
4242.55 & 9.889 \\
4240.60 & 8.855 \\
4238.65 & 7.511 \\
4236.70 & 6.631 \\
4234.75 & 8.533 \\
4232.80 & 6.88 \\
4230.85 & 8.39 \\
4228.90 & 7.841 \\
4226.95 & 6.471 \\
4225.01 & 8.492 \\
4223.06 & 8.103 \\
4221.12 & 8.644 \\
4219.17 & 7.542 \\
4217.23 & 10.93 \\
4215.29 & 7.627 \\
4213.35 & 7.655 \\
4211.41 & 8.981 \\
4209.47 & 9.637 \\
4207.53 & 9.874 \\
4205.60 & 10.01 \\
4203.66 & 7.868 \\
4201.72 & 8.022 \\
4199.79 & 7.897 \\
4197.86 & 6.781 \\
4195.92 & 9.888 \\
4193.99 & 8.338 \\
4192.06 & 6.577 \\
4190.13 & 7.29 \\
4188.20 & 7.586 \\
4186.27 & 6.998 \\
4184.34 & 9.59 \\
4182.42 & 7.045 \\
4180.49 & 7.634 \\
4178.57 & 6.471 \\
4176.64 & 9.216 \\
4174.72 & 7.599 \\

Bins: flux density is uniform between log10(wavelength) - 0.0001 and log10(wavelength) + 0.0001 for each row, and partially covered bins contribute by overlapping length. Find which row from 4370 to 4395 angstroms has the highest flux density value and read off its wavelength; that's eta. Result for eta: 4373.48 angstroms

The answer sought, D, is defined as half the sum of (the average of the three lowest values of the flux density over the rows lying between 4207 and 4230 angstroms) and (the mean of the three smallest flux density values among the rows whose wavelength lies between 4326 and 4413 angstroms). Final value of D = 5.8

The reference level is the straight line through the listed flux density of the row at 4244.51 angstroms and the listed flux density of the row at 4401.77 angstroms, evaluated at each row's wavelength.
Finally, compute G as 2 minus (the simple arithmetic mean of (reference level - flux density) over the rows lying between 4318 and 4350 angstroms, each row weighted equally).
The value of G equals 2.2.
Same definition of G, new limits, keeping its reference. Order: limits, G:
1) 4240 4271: 1.8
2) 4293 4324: 2.9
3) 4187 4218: 1.2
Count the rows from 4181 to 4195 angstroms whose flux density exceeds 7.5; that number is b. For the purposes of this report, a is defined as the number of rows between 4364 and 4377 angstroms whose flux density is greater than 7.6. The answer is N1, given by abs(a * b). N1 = 12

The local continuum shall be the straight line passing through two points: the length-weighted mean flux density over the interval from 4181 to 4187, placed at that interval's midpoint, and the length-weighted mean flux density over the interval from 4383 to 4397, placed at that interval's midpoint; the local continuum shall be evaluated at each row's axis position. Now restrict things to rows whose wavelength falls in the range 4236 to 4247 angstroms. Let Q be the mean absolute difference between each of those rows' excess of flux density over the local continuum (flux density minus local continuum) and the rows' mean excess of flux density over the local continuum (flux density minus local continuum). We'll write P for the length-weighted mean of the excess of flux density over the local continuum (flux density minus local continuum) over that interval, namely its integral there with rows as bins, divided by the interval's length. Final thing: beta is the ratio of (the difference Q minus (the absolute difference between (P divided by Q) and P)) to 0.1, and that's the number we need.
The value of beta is 12.3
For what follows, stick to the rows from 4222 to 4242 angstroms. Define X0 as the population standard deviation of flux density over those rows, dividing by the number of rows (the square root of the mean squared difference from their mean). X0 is 0.8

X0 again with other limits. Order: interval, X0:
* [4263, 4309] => 1.1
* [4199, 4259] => 1.1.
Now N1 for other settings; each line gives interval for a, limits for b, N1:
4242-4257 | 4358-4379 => 48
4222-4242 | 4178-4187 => 12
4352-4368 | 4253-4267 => 42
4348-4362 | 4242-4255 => 24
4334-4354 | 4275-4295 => 0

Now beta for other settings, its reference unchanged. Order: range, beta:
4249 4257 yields -2.1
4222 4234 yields 6.0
